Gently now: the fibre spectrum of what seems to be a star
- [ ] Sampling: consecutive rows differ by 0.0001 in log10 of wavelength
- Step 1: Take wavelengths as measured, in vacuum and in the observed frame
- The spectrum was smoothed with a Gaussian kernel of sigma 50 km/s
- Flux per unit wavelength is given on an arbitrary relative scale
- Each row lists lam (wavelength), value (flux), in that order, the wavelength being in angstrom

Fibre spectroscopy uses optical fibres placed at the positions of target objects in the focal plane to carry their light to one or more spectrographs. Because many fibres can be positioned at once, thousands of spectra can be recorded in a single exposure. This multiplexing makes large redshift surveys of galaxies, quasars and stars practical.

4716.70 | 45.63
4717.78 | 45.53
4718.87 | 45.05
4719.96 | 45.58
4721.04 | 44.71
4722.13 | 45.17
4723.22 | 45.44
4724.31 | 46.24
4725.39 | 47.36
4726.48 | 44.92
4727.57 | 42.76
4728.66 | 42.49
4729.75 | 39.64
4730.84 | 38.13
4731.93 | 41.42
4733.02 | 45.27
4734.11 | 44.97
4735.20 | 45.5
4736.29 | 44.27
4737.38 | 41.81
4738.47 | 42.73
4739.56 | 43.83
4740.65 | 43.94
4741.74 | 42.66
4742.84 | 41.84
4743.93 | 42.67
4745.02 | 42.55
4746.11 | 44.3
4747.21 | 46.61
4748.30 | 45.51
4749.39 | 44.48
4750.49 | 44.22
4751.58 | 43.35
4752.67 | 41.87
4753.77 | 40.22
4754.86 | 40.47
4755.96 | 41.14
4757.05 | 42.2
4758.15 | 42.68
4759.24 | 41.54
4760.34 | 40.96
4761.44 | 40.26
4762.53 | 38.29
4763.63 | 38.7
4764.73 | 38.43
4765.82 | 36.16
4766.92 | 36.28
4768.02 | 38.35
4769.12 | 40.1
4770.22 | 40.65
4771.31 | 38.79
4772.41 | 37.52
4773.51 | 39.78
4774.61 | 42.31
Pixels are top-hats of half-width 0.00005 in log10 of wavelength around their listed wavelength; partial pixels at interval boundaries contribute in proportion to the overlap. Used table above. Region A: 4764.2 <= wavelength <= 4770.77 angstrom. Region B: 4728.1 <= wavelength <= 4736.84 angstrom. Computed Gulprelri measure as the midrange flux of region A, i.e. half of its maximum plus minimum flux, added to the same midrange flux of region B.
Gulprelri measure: 80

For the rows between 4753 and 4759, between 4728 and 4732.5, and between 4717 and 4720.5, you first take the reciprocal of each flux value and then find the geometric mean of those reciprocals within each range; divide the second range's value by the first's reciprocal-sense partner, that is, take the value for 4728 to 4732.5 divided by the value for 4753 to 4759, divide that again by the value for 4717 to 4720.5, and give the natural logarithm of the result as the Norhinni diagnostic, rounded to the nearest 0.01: 3.84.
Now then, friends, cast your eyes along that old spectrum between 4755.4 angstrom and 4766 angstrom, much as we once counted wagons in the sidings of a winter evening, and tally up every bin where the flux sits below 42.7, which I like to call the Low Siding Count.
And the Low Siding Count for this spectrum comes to 10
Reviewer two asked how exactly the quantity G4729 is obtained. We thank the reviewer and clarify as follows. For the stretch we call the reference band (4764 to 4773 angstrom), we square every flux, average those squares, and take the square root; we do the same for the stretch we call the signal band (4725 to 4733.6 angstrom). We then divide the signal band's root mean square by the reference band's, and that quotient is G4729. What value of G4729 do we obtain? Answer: 1.12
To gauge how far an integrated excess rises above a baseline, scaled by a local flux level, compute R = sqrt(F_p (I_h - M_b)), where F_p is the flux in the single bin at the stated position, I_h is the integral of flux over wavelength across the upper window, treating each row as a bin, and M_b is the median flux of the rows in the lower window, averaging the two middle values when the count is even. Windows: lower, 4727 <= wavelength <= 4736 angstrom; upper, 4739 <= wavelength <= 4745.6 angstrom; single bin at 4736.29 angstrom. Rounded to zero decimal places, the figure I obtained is 103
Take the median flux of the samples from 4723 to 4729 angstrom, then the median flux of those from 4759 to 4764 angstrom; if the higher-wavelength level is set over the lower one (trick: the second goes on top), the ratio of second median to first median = 0.89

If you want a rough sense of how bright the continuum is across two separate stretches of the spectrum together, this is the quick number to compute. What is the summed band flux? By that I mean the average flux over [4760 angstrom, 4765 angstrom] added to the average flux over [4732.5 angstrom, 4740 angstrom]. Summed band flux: 83.4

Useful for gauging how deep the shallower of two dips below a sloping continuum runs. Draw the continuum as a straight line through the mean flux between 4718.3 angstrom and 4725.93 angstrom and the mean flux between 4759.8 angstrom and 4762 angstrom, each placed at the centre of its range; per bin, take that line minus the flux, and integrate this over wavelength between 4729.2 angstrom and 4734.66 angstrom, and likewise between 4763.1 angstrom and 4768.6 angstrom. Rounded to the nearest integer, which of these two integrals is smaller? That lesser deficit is 13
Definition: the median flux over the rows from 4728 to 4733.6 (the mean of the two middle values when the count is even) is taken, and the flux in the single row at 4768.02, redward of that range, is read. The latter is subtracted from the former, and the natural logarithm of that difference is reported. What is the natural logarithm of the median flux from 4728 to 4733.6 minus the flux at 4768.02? 1.1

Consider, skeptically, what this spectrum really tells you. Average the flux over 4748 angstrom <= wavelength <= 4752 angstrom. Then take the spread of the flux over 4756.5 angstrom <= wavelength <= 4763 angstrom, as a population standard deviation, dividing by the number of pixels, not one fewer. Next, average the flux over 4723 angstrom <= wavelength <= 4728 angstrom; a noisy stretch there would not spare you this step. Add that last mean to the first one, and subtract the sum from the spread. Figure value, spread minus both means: -88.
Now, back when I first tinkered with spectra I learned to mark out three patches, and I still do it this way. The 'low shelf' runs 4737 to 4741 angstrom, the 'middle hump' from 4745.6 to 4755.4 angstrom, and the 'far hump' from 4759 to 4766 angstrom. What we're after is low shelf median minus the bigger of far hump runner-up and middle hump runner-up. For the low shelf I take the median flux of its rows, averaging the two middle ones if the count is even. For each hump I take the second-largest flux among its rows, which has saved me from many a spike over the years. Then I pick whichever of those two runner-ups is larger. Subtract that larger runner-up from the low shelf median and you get -2.2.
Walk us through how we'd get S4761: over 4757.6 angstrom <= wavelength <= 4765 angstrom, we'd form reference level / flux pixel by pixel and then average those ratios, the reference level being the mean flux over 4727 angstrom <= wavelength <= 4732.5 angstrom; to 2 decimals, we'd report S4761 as 1.02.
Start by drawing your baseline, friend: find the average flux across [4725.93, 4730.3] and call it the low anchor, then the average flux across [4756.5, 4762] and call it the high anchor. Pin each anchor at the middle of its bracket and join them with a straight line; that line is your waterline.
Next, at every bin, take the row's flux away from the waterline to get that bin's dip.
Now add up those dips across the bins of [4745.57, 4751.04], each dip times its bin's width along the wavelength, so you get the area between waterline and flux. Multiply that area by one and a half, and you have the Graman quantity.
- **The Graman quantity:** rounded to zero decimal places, -26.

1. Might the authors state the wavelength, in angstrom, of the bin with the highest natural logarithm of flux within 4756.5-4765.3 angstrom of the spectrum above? 4758.15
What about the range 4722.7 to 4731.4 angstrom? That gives 4725.39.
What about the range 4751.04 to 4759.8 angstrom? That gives 4751.58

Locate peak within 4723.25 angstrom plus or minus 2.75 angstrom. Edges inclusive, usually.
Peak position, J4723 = 4725.39 angstrom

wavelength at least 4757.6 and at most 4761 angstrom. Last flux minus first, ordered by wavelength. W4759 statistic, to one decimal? -1.7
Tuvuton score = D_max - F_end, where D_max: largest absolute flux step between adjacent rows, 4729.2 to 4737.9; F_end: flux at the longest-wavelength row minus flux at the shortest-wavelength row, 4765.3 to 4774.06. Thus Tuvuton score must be 0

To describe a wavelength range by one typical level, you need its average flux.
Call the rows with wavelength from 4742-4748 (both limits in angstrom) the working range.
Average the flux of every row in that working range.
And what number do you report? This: 43.6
